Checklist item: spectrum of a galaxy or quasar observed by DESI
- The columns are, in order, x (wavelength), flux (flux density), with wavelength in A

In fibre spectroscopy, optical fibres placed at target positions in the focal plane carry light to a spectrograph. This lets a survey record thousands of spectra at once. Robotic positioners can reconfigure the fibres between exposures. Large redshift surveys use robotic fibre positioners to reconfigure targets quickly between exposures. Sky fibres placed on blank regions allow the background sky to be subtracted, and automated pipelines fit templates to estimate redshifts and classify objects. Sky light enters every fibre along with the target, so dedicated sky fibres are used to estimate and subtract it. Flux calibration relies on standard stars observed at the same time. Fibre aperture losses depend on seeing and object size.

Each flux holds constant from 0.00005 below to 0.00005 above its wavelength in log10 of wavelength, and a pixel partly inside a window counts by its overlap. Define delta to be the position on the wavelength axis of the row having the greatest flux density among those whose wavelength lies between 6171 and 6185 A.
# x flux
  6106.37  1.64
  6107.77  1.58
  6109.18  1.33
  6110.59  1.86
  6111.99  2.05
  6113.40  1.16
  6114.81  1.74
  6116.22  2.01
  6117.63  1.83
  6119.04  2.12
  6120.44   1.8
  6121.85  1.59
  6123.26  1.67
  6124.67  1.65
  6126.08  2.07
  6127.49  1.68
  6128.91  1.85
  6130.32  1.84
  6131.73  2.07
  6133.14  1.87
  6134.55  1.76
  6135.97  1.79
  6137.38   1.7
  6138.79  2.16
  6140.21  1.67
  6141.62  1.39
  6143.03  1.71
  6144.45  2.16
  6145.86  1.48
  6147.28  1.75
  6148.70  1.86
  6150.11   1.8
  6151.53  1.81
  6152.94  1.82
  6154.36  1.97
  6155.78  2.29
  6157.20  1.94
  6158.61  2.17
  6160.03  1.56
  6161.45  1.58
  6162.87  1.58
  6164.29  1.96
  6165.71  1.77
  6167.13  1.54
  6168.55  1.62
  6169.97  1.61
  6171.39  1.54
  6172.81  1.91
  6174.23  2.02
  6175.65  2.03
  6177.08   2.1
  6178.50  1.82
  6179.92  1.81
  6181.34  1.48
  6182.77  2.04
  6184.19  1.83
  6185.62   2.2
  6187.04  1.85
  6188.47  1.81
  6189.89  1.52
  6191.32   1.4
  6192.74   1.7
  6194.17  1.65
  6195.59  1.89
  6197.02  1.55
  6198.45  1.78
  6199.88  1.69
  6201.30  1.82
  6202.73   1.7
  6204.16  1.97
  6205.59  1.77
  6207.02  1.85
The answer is 6177.08 A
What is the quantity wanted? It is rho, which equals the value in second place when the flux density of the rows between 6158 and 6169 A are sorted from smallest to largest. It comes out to 1.56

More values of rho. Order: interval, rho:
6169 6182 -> 1.54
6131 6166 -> 1.48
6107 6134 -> 1.33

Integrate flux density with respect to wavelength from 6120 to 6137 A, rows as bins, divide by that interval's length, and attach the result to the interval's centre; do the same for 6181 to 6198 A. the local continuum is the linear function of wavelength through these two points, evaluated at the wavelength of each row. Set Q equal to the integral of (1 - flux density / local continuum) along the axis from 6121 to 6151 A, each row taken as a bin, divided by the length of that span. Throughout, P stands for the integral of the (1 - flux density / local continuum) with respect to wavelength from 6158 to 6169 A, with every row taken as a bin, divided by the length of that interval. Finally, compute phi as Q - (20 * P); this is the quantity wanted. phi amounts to -0.6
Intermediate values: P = 0.03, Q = 0.00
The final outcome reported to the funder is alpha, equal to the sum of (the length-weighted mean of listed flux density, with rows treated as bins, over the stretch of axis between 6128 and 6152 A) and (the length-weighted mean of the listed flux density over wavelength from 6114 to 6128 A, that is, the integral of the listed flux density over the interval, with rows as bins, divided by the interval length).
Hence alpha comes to 3.62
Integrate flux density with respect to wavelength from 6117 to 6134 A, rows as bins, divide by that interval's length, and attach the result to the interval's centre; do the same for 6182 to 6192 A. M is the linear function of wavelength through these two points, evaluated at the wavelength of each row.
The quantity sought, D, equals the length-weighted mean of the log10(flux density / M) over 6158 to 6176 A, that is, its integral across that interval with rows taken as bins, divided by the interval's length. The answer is -0.018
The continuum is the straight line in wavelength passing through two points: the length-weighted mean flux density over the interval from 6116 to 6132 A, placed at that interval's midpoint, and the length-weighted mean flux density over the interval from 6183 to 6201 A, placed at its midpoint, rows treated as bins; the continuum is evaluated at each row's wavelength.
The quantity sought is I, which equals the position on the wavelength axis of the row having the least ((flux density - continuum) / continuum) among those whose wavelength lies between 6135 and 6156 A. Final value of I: 6141.62 A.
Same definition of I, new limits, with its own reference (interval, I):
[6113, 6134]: 6113.40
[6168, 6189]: 6181.34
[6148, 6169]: 6167.13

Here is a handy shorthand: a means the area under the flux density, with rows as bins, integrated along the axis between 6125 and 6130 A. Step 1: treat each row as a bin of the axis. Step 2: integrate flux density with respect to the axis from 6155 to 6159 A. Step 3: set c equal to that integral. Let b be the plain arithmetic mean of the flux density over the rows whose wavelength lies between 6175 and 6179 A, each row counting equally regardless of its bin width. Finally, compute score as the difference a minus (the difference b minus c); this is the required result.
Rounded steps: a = 9.2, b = 1.98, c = 8.5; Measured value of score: 15.8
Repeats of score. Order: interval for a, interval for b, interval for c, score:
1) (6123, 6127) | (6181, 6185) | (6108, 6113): 13.9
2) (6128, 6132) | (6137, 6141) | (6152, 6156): 13.6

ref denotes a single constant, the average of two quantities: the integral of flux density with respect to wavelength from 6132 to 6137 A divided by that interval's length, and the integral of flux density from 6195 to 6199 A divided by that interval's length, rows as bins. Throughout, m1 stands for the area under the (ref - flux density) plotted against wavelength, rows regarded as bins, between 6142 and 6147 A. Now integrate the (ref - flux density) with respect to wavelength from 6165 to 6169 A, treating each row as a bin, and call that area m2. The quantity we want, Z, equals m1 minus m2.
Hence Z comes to -0.4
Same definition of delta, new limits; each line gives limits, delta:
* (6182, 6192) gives 6185.62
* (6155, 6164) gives 6155.78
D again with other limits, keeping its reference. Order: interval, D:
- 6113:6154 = -0.013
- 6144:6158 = 0.012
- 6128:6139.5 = 0.009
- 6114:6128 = -0.009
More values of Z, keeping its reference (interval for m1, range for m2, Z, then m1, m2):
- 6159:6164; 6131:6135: 1.2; 0.7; -0.5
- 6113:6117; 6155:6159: 1.8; 0.4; -1.4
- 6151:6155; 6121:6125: -0.9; -0.4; 0.5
